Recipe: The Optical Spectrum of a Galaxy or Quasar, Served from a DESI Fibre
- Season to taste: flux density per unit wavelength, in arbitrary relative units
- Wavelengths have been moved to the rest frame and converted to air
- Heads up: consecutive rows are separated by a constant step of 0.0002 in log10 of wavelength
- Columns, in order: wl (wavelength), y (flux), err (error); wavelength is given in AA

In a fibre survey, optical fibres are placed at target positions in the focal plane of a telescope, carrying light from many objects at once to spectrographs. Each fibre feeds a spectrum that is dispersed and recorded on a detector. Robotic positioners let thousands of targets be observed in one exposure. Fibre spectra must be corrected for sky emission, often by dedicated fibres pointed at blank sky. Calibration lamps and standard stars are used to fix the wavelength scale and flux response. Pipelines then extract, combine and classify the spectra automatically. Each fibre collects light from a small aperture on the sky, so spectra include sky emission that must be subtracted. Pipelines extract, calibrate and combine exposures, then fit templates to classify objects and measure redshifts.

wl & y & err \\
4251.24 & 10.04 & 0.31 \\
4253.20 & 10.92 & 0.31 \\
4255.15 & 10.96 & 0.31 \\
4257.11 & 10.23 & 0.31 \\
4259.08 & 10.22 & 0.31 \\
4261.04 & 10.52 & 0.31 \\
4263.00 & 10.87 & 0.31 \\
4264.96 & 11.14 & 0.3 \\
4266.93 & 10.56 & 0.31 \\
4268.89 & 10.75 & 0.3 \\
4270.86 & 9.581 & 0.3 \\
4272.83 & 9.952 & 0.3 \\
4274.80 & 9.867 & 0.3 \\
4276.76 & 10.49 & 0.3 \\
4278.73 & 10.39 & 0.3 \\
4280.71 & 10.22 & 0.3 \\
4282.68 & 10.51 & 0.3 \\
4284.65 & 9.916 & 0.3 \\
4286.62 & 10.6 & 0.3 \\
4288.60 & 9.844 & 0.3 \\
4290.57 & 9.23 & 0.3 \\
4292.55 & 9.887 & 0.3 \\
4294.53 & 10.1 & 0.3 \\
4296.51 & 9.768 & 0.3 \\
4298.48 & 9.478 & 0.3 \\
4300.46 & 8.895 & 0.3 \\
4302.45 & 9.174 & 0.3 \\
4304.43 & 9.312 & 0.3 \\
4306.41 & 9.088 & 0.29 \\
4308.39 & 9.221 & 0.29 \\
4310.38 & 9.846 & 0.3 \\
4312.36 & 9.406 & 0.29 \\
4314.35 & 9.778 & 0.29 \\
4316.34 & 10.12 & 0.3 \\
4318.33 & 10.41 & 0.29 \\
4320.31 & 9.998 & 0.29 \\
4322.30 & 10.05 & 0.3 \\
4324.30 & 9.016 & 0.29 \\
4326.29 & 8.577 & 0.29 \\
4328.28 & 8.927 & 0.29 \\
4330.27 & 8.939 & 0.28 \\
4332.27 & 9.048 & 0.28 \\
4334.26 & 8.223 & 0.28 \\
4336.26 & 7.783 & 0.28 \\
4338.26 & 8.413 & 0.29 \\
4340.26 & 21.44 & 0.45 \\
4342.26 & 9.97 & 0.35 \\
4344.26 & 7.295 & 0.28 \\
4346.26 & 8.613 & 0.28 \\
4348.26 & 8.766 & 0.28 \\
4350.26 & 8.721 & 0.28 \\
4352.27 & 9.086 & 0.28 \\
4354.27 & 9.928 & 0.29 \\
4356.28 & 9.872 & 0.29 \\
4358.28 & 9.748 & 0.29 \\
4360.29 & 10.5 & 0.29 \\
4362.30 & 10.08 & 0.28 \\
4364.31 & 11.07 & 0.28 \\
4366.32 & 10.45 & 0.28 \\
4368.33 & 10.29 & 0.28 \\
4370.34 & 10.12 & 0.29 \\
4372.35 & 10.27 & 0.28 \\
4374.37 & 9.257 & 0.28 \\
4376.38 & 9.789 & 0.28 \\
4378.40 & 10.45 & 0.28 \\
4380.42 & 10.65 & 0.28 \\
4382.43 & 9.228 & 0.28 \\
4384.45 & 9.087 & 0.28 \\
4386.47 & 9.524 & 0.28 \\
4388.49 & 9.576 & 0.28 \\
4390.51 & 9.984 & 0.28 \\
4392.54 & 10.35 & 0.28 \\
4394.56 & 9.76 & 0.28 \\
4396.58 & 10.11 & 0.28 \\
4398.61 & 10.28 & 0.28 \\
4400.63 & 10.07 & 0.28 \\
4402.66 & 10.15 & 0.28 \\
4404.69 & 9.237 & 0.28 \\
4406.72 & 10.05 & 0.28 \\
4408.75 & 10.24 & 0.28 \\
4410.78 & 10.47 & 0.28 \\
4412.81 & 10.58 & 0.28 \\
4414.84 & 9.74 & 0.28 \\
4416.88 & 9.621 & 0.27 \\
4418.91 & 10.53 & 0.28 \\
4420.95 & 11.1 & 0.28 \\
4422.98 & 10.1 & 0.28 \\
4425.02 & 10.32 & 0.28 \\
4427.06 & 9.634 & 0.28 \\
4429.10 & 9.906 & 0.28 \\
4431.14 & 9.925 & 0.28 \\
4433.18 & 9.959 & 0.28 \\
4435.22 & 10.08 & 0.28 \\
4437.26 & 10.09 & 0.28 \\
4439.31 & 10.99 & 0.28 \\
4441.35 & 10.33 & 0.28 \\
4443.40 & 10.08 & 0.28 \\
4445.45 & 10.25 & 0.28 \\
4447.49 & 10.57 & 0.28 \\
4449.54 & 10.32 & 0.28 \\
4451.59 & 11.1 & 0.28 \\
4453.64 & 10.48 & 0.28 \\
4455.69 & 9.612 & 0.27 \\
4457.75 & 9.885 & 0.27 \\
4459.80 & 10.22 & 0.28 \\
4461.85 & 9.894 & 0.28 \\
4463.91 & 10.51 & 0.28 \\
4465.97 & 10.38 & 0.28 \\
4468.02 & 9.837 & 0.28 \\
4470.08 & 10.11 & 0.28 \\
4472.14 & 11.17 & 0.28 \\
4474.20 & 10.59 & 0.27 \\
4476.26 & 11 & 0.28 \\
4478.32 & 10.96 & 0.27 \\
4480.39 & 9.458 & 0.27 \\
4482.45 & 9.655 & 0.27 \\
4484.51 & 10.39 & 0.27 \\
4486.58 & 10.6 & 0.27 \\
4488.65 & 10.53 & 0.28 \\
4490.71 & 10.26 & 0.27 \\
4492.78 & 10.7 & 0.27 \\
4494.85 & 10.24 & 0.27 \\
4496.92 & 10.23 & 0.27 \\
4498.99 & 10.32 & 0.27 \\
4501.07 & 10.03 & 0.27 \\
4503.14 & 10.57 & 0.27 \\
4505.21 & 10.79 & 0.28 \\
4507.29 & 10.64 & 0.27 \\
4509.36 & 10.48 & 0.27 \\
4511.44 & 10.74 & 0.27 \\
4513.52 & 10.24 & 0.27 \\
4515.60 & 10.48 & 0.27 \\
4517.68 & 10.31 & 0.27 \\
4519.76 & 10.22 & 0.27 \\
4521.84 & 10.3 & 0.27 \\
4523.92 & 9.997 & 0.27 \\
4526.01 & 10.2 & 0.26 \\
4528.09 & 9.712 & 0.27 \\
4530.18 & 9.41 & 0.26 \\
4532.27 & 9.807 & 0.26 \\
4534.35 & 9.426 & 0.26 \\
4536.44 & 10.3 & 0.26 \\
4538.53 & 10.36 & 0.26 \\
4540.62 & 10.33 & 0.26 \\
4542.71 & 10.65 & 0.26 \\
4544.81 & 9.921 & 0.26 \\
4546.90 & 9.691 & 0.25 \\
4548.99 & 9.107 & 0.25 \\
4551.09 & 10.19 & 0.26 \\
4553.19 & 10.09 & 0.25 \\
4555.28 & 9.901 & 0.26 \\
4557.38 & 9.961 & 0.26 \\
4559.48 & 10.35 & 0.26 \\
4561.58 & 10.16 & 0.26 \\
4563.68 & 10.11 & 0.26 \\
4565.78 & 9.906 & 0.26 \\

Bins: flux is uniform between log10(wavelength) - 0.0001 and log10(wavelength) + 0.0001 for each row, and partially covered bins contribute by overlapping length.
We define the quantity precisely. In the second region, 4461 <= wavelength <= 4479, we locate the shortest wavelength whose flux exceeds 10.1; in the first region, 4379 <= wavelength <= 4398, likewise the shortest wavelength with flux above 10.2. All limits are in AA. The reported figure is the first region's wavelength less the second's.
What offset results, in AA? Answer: -83.5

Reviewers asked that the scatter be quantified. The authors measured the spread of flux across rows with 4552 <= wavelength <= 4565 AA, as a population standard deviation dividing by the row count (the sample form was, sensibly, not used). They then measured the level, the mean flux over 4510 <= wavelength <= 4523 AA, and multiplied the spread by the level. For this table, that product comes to 1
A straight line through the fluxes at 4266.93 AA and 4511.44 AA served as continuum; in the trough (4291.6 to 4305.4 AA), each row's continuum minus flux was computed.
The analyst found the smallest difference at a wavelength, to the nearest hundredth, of 4294.53 AA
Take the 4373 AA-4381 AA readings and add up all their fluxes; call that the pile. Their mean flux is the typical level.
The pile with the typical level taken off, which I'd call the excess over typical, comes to 30.1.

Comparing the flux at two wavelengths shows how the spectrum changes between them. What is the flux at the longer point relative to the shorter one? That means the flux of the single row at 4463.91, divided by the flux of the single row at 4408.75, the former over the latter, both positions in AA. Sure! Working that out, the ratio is 1.03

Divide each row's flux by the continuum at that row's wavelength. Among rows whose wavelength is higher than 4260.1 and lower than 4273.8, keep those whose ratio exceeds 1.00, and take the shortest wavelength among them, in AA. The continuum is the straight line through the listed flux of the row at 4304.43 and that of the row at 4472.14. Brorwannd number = 4261.04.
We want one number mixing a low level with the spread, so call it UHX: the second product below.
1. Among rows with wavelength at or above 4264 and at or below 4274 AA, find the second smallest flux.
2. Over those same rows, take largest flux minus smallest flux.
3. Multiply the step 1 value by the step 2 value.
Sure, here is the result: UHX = 16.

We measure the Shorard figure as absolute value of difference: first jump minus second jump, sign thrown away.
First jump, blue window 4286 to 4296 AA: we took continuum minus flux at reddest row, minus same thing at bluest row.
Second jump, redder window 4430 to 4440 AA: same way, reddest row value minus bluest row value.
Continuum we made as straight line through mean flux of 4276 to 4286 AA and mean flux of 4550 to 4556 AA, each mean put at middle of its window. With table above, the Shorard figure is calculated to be 1.6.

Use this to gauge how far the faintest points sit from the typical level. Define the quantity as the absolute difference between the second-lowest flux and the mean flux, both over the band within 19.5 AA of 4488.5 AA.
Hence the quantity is 0.78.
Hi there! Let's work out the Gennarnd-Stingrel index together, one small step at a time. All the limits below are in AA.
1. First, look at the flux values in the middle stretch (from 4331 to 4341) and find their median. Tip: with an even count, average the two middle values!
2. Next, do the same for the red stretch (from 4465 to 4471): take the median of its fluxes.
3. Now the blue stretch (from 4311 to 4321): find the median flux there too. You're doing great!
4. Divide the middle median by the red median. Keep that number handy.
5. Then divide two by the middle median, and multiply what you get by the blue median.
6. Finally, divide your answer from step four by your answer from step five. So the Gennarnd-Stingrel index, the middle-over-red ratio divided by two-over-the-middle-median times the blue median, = 0.35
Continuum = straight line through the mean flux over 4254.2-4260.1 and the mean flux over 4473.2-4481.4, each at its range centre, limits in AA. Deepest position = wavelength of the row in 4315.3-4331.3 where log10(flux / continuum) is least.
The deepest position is 4326.29 AA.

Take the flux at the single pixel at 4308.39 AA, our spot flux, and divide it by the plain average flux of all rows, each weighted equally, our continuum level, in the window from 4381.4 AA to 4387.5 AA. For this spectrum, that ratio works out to 0.99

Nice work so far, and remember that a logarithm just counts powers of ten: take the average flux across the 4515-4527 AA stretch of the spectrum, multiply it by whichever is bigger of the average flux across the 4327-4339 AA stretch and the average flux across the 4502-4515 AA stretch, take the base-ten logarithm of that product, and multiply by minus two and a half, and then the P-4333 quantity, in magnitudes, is -5.09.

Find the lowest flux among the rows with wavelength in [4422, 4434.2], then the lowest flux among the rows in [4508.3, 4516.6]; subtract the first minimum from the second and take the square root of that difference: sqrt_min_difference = 0.78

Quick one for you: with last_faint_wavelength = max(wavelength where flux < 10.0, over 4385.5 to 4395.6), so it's 4394.56 AA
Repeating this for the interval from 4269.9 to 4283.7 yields 4274.80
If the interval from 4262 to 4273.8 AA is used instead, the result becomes 4272.83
